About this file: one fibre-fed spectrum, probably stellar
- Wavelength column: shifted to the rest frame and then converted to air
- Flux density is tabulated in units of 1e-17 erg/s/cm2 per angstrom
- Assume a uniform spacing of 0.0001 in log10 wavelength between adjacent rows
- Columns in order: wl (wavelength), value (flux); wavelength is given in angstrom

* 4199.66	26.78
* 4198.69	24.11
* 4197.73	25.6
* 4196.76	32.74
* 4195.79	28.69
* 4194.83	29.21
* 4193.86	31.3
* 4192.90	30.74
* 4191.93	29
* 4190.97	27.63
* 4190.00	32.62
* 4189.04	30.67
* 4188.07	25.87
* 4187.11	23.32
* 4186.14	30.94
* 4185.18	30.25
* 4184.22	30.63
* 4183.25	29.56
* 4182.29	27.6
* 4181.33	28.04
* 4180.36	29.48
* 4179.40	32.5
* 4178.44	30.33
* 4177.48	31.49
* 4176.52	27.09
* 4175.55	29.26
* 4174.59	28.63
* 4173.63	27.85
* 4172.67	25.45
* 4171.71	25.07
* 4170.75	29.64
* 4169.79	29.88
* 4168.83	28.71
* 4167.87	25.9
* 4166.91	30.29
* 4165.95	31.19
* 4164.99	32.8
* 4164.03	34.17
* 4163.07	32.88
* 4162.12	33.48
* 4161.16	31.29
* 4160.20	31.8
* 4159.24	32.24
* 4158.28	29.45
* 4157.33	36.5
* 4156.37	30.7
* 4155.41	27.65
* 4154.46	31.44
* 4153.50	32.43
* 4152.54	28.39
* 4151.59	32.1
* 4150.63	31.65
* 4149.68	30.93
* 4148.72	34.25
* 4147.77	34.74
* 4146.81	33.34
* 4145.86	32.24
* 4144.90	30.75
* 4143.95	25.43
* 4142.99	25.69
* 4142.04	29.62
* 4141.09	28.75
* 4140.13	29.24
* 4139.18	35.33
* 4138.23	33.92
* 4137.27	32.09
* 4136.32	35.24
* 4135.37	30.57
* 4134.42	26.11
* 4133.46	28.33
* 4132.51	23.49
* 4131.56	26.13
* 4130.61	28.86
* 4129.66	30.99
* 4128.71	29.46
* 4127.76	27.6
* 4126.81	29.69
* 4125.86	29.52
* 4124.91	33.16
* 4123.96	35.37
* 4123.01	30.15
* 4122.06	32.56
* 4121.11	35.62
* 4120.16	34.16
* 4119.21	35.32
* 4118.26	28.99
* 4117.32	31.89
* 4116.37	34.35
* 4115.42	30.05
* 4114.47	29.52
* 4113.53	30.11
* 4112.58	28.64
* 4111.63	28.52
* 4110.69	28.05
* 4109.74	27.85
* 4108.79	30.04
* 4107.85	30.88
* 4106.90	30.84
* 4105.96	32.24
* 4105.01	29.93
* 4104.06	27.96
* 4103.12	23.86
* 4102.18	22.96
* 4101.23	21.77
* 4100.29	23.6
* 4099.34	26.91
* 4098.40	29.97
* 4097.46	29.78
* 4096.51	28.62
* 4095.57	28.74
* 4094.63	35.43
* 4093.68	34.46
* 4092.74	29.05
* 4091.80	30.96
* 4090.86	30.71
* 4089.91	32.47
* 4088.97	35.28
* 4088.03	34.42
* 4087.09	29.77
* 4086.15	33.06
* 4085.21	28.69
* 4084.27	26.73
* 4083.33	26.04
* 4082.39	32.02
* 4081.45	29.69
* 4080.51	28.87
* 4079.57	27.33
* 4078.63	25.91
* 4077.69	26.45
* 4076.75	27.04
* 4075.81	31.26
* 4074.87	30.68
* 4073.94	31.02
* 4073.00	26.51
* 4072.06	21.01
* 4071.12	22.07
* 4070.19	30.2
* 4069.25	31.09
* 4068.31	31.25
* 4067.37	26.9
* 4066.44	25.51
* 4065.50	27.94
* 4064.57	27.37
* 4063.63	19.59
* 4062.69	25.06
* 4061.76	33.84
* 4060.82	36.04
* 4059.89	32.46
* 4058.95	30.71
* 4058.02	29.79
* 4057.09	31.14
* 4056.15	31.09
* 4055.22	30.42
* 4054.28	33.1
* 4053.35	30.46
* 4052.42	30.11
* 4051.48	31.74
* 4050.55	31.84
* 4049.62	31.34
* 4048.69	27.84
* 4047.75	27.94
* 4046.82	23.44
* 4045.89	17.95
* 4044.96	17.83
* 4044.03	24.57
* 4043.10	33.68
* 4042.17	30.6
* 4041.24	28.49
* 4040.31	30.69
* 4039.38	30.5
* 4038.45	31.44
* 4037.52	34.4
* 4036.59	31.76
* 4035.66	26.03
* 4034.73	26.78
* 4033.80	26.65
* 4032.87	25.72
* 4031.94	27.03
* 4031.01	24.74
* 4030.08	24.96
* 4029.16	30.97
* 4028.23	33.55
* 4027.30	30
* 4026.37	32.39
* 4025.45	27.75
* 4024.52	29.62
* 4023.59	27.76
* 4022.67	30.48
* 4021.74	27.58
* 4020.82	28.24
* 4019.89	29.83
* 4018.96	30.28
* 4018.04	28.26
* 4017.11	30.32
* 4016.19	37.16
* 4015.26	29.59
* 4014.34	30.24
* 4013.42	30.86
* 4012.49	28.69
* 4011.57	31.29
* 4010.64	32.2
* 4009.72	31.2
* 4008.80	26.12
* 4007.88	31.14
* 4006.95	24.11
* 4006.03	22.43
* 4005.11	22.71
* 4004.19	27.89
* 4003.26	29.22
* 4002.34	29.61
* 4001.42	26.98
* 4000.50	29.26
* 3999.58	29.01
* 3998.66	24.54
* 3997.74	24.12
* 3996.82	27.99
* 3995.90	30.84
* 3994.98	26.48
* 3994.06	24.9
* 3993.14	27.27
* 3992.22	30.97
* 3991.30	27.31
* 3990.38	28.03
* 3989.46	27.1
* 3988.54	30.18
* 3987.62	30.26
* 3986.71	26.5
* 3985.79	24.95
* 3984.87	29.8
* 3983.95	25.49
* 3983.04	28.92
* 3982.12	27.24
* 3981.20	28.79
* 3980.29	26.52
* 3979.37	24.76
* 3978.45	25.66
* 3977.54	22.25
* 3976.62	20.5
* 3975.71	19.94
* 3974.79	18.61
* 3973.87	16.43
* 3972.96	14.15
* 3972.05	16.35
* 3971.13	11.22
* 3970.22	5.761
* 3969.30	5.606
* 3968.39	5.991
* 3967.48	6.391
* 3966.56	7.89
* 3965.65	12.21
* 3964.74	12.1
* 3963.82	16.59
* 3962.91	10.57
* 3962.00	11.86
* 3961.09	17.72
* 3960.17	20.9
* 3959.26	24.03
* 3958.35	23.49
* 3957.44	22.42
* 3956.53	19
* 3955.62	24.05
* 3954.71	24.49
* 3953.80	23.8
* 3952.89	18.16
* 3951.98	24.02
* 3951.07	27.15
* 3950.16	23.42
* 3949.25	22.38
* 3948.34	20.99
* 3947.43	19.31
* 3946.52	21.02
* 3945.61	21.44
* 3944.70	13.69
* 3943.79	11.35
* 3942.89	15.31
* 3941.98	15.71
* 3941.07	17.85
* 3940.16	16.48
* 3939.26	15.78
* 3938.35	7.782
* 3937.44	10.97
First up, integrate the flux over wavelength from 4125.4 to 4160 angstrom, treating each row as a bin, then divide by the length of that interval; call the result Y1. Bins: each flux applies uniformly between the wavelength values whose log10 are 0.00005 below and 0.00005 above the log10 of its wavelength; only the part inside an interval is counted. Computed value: 30.4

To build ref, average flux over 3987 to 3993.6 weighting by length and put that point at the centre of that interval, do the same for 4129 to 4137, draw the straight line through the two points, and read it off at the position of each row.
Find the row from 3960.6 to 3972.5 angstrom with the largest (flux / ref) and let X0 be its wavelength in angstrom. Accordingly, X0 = 3961.09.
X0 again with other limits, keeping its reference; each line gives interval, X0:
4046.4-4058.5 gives 4054.28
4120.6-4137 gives 4121.11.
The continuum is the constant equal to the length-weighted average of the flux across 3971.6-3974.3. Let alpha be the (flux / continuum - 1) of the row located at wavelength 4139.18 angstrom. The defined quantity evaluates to 1.25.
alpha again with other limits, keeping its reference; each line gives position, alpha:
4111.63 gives 0.82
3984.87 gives 0.90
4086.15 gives 1.11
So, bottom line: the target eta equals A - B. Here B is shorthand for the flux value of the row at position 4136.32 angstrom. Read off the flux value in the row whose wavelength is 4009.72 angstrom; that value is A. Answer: -4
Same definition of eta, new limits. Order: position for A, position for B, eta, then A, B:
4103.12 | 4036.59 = -8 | 23.86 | 31.76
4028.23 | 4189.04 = 3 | 33.55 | 30.67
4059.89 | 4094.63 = -3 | 32.46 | 35.43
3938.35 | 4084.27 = -19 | 7.782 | 26.73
